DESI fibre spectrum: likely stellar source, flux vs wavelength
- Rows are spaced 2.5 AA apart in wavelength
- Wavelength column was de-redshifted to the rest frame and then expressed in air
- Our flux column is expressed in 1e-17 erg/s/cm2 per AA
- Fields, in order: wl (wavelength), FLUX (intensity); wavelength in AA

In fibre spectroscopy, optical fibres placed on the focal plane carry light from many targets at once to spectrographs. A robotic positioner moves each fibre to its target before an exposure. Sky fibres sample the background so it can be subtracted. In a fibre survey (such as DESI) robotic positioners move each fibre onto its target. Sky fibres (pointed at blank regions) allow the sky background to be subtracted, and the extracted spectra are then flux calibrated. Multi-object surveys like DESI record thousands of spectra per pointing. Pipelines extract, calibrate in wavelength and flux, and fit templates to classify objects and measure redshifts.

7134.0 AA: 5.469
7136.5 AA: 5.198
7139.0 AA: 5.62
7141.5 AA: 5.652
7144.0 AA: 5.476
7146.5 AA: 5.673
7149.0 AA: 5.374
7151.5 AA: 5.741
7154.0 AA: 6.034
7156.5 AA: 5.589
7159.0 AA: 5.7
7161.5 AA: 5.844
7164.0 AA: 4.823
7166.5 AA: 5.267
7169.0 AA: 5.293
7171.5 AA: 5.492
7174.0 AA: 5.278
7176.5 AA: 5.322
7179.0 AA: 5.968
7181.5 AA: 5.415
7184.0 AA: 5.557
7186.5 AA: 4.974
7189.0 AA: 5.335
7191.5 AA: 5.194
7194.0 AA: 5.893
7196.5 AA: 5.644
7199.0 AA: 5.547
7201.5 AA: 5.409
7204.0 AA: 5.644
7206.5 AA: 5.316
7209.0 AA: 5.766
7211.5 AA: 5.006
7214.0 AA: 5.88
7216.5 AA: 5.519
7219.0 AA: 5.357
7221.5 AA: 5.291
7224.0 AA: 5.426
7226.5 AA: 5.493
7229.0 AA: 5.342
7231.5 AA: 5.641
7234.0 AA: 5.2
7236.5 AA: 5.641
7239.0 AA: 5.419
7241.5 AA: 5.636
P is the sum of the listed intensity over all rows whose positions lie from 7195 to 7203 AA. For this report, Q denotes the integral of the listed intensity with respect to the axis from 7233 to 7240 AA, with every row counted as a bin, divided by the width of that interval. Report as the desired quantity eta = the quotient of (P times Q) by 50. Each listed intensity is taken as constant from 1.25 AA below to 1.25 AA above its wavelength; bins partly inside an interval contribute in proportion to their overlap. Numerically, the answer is 1.80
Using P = 16.6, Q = 5.43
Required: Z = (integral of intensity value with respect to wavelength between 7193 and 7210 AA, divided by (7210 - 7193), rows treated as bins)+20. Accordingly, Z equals 25.6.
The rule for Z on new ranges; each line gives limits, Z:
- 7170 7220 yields 25.5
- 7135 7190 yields 25.5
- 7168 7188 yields 25.4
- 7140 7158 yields 25.6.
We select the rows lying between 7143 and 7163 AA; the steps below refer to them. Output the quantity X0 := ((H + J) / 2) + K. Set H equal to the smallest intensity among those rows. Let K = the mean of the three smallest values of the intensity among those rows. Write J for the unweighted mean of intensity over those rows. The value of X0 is 11.0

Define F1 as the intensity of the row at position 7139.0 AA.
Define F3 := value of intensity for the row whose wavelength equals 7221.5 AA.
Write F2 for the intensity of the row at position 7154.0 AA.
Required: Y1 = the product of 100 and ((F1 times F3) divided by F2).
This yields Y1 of 493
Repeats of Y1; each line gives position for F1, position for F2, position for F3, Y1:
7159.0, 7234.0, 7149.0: 589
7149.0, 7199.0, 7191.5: 503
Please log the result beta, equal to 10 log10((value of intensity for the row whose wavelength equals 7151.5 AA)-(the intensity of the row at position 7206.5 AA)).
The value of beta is -3.7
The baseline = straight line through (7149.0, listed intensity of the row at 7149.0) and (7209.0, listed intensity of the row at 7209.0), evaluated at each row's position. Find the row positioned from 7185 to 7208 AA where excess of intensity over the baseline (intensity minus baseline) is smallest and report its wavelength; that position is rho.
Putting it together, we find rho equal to 7186.5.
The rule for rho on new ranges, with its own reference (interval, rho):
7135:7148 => 7136.5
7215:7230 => 7221.5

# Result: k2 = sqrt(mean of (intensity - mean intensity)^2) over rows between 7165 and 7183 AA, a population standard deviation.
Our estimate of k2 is 0.231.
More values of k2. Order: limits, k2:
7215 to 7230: 0.082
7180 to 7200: 0.265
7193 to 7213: 0.262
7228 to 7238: 0.192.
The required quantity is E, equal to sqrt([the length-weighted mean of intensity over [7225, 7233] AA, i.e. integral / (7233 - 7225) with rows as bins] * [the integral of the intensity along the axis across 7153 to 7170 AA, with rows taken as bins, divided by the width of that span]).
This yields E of 5.49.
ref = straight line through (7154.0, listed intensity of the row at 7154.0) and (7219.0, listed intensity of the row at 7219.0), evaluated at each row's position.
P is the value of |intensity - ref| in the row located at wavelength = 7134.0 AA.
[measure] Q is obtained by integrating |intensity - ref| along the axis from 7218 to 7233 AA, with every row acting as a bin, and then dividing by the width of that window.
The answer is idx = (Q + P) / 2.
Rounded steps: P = 0.77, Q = 0.1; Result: 0.46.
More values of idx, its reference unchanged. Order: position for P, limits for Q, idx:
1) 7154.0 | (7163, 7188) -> 0.25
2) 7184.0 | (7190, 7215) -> 0.20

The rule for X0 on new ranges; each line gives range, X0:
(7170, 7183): 10.7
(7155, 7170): 10.2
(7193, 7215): 10.5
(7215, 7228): 10.7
